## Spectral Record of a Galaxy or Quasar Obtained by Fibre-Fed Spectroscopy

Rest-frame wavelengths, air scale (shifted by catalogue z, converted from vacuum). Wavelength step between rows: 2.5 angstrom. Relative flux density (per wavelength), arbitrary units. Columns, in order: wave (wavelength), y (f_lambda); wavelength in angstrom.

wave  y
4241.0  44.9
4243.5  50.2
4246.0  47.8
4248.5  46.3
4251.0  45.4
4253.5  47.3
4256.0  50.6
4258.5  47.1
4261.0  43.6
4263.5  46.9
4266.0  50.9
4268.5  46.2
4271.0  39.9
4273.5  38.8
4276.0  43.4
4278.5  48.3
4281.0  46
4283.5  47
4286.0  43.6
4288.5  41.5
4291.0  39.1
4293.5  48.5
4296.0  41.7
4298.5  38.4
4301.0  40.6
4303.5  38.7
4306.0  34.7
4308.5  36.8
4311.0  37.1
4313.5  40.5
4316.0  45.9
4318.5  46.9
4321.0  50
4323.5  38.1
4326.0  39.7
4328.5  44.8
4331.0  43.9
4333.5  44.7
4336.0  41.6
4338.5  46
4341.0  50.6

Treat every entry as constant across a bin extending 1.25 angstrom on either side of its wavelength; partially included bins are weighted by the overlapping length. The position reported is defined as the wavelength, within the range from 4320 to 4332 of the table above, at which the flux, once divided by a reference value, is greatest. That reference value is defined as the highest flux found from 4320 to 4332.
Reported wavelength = 4321.0 angstrom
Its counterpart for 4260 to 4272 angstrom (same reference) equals 4266.0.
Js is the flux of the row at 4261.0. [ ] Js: 43.6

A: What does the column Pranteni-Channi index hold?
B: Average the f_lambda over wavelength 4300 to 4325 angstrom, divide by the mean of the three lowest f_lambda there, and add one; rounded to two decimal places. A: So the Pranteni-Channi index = 2.13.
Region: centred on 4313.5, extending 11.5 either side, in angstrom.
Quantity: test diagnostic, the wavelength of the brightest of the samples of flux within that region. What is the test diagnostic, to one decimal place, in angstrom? 4321.0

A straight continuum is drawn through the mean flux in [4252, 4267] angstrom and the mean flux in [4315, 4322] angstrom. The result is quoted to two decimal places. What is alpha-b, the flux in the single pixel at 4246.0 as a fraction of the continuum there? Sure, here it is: 1.00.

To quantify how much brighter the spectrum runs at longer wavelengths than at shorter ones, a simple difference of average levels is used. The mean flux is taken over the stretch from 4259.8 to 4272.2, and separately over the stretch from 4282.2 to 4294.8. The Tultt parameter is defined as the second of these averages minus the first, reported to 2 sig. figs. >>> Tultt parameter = -1.6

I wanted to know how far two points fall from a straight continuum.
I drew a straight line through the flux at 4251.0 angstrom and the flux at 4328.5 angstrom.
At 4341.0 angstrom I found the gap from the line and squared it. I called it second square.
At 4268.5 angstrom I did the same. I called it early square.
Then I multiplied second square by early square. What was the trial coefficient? 30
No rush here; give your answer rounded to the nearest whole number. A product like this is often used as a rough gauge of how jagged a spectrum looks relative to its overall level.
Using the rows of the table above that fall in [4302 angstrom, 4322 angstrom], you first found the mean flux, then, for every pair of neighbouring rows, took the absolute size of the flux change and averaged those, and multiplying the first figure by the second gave 114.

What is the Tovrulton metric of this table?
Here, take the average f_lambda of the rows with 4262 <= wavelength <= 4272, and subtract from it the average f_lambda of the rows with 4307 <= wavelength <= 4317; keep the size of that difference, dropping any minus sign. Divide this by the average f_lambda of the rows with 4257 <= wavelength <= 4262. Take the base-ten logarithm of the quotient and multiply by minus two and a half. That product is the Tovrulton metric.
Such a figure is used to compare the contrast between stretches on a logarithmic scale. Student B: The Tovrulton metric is 2.2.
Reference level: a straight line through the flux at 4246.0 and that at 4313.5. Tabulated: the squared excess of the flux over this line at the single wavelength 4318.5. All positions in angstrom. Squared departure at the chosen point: 48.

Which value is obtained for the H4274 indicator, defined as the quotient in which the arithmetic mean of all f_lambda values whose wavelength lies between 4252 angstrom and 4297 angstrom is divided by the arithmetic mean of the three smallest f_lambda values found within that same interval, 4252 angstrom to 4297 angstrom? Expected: 1.15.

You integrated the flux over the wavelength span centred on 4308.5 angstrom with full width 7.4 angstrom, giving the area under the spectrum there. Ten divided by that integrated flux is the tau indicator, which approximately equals 0.037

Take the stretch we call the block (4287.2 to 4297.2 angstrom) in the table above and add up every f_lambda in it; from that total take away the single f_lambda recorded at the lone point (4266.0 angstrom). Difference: 120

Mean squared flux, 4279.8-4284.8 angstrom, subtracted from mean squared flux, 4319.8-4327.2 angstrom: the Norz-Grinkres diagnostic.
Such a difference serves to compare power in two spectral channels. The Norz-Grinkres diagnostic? -320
